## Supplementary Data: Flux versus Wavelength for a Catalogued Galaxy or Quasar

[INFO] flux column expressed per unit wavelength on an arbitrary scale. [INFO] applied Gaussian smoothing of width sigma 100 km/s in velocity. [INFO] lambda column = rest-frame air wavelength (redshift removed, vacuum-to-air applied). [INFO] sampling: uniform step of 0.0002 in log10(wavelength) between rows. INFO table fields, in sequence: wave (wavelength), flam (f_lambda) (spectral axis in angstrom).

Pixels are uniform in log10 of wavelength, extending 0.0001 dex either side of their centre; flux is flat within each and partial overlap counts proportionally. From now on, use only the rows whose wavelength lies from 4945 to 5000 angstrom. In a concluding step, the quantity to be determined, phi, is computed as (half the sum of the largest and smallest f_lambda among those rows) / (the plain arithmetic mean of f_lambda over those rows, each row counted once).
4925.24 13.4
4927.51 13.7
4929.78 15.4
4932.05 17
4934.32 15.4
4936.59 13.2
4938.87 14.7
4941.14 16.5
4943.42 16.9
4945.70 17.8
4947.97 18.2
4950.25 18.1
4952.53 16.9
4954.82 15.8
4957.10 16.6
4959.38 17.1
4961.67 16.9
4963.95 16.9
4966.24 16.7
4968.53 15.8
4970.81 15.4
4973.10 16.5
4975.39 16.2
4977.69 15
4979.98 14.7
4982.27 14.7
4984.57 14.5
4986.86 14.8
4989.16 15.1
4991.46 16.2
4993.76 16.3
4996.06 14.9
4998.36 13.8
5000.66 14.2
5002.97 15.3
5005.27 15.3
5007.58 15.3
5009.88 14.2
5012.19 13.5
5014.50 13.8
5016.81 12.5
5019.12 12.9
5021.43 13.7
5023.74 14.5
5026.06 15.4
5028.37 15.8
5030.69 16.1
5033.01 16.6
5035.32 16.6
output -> 1.00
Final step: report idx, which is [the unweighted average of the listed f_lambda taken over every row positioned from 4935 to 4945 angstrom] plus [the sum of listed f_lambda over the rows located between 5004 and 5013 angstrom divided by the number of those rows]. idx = 29.9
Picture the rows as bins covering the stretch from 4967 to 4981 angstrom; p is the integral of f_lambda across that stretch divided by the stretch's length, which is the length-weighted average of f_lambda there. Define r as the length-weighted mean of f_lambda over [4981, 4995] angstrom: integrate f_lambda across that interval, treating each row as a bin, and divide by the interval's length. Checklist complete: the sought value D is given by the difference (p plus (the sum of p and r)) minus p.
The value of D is 30.9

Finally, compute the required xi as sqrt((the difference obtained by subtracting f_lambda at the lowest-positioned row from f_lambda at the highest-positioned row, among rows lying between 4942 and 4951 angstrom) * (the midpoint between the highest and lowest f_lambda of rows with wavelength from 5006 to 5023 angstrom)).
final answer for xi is 4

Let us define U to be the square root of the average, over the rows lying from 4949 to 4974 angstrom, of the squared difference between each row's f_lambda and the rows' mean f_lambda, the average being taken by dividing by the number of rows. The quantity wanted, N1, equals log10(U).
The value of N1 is -0.15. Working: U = 0.71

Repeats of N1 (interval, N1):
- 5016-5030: 0.09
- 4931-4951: 0.20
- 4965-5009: -0.11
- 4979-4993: -0.25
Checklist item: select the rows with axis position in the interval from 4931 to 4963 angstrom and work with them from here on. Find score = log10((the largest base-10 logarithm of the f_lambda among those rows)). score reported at 0.100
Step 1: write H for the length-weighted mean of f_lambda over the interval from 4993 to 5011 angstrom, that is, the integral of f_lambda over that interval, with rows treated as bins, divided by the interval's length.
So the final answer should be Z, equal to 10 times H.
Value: 149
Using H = 14.9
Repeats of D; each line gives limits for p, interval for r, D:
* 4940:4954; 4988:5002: 32.4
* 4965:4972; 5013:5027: 29.8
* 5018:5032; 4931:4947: 30.7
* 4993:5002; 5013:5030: 28.9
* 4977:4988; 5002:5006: 30.1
